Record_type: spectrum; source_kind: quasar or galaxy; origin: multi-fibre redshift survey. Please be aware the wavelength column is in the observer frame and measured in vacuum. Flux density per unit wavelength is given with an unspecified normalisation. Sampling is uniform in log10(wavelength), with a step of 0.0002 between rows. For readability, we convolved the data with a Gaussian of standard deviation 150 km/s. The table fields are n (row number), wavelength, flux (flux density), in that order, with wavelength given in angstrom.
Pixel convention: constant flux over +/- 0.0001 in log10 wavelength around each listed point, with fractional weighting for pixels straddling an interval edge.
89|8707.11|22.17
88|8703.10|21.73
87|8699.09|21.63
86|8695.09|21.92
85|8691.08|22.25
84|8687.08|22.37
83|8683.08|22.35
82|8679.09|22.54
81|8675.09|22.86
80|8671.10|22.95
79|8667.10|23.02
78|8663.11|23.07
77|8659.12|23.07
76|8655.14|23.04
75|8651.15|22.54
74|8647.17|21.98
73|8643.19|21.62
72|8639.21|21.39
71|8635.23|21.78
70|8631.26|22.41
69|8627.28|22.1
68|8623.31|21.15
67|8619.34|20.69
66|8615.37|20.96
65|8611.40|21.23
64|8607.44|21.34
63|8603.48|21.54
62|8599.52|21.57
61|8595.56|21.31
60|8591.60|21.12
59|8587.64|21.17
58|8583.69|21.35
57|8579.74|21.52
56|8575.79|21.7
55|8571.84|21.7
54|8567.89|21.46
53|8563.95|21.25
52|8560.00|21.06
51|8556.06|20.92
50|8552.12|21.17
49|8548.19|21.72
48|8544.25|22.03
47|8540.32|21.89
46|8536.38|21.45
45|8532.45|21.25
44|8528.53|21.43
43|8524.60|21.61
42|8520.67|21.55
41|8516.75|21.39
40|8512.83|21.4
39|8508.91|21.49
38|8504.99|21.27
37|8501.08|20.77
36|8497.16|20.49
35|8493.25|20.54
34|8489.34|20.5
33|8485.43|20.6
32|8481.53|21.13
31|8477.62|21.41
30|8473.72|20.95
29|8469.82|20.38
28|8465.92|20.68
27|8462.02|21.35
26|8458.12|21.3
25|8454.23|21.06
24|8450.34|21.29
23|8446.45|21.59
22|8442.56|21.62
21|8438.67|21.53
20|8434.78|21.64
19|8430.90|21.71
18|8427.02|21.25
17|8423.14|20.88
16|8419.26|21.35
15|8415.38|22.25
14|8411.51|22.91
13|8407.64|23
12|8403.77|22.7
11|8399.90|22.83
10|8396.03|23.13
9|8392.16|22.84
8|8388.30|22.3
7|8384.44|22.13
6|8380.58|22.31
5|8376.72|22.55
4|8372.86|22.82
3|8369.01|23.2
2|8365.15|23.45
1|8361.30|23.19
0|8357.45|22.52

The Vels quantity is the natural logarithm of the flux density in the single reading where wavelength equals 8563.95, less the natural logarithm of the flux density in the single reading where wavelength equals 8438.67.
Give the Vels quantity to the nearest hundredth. -0.01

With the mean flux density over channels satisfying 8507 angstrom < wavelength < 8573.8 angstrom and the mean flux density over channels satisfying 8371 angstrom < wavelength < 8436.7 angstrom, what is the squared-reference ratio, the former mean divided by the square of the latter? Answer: 0.0433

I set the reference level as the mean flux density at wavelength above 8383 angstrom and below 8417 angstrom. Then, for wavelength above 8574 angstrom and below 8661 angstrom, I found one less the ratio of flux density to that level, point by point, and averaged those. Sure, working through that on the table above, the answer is 0.045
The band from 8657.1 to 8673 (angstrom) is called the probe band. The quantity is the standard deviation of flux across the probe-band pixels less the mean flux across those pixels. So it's -23.0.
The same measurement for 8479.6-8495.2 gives -20.4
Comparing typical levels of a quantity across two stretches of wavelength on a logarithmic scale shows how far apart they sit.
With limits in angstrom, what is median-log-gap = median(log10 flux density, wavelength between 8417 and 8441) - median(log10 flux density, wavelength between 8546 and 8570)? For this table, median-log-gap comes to 0.00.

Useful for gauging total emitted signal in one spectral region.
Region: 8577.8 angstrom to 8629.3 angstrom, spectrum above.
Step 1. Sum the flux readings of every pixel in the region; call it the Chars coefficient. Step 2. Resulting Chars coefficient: 277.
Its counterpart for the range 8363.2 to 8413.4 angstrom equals 296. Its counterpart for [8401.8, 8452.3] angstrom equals 284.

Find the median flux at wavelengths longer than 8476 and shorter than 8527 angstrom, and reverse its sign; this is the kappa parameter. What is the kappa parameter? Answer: -21.3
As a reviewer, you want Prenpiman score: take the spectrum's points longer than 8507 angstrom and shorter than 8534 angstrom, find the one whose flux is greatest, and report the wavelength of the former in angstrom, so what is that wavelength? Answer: 8524.60 angstrom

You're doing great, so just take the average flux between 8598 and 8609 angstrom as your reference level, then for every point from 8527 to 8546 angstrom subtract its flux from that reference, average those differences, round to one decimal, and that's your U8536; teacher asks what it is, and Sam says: -0.1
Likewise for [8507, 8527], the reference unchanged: 0.0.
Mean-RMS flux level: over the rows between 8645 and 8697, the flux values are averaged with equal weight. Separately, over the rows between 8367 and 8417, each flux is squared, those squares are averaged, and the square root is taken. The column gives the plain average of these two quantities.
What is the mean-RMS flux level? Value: 22.7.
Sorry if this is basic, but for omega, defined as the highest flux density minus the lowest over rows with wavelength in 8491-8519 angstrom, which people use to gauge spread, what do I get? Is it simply 1.00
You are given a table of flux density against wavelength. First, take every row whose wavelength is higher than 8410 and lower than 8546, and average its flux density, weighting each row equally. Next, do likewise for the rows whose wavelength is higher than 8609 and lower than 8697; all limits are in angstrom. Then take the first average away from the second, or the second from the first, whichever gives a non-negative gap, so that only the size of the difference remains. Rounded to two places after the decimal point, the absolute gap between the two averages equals 0.84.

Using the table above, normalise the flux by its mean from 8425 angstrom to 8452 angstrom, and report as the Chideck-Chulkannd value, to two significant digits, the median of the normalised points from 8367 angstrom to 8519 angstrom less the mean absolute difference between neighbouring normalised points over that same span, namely 0.98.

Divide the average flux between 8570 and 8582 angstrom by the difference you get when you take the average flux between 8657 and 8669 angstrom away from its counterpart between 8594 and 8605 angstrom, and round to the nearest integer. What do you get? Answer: -14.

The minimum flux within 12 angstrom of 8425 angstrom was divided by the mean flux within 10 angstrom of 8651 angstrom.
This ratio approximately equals 0.93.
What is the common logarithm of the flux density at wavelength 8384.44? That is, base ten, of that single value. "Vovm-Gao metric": 1.34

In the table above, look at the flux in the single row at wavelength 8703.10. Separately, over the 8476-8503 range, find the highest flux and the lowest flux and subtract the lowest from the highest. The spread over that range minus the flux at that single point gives -20.8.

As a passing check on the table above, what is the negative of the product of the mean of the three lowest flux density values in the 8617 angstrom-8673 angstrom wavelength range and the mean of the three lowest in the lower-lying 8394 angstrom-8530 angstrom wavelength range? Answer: -431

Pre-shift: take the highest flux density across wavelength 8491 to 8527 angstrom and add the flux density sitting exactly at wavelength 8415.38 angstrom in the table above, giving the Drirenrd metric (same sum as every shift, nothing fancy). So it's 43.9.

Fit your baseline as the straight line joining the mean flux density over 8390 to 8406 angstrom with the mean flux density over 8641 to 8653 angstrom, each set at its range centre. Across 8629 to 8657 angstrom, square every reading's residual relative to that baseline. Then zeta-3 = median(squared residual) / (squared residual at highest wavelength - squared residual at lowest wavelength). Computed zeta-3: 0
